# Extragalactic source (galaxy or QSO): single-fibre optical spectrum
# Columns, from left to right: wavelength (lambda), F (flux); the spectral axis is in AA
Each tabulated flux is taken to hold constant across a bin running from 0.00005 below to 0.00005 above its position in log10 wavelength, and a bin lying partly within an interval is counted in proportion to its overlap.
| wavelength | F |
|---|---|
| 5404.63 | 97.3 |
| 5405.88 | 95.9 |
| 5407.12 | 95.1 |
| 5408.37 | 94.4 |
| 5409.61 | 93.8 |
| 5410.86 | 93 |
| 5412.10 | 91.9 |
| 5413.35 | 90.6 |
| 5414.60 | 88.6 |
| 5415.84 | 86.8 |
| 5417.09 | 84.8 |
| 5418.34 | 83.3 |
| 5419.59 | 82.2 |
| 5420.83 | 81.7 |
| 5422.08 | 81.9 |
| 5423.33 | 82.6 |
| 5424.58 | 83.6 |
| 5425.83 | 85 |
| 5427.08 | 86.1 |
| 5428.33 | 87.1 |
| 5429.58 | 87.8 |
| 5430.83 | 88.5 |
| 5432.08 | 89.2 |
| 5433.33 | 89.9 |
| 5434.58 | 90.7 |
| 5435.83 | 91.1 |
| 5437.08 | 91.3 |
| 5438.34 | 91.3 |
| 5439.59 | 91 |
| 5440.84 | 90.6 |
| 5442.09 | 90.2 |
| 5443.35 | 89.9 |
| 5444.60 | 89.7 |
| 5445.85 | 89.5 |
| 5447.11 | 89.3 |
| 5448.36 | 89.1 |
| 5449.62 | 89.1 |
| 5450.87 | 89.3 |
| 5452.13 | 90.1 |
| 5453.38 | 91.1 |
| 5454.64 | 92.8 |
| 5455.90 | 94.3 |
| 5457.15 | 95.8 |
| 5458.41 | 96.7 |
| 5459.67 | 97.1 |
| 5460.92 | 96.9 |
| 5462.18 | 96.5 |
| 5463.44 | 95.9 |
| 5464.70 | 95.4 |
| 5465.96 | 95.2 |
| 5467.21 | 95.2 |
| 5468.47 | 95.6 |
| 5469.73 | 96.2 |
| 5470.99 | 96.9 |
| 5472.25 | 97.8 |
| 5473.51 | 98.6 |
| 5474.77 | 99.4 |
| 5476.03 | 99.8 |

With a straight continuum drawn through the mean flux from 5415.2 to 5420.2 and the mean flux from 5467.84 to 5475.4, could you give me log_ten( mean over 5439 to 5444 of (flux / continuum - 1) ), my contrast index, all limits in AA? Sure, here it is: -2.4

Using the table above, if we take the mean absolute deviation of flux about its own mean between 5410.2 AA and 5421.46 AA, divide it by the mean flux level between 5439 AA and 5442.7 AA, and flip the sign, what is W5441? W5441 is -0.040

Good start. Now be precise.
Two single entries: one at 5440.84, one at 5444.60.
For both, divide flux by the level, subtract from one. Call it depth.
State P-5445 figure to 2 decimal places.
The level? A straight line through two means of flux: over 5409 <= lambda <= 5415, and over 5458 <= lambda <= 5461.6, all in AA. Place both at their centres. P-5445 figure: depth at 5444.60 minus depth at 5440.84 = 0.01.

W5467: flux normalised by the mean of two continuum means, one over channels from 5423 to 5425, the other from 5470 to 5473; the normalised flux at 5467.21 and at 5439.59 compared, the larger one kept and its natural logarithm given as 0.054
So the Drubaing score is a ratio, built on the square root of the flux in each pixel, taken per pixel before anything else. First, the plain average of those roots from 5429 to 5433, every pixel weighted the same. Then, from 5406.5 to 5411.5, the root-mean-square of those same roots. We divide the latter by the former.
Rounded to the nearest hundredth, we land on 1.03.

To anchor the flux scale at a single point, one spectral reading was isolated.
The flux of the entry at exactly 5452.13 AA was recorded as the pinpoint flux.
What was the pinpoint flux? 90.1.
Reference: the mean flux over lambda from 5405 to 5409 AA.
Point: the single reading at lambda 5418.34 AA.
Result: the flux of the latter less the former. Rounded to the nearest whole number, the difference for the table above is -12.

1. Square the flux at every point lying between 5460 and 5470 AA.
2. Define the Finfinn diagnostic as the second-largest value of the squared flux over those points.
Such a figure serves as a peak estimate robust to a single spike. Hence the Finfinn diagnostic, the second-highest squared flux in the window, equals 9312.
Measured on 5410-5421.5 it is 8446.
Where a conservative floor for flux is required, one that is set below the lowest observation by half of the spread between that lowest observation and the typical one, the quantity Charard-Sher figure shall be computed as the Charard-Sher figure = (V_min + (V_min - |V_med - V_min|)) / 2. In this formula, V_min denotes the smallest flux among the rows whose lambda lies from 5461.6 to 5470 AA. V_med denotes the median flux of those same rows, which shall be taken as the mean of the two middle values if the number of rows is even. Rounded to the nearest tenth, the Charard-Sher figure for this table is 95.0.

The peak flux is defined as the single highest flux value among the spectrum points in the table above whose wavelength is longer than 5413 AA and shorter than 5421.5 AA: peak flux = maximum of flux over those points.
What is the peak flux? 90.6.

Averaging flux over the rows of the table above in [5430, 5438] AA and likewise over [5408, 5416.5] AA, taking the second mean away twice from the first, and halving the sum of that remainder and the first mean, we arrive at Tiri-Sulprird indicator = -1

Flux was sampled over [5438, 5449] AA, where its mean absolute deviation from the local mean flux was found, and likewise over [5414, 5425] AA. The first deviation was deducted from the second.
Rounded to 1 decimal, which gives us 1.2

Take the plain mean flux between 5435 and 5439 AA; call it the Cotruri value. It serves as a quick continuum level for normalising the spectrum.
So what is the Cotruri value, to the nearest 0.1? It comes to 91.2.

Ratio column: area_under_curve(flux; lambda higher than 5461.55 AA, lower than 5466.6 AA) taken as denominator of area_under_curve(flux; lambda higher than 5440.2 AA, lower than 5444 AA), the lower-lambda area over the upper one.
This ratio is 0.7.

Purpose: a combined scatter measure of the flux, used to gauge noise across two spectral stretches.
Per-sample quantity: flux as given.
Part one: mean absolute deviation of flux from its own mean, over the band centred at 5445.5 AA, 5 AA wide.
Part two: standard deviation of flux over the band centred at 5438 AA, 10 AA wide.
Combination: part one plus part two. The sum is 0.7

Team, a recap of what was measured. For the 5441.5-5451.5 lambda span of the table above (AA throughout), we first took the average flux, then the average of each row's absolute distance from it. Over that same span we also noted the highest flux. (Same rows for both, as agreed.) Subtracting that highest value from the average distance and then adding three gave -86.9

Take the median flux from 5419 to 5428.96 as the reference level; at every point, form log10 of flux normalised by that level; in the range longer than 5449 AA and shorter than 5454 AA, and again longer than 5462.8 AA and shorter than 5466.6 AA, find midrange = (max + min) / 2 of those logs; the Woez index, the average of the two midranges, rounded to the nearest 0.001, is 0.048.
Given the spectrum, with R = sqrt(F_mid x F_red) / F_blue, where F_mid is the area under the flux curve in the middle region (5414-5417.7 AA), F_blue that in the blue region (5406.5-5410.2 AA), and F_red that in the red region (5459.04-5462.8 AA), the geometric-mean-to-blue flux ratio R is 0.98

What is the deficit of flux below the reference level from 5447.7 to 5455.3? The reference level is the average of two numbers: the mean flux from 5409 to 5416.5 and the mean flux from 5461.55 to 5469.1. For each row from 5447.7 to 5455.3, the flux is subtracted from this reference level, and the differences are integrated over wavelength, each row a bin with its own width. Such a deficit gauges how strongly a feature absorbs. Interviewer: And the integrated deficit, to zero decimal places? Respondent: 22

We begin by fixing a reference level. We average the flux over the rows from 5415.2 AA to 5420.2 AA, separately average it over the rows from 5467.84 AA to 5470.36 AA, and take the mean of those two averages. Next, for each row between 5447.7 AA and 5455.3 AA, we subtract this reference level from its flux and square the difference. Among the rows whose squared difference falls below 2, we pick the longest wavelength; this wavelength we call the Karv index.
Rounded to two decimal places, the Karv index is 5453.38 AA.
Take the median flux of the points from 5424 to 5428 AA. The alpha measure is 85.0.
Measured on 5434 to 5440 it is 91.1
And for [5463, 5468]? 95.3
